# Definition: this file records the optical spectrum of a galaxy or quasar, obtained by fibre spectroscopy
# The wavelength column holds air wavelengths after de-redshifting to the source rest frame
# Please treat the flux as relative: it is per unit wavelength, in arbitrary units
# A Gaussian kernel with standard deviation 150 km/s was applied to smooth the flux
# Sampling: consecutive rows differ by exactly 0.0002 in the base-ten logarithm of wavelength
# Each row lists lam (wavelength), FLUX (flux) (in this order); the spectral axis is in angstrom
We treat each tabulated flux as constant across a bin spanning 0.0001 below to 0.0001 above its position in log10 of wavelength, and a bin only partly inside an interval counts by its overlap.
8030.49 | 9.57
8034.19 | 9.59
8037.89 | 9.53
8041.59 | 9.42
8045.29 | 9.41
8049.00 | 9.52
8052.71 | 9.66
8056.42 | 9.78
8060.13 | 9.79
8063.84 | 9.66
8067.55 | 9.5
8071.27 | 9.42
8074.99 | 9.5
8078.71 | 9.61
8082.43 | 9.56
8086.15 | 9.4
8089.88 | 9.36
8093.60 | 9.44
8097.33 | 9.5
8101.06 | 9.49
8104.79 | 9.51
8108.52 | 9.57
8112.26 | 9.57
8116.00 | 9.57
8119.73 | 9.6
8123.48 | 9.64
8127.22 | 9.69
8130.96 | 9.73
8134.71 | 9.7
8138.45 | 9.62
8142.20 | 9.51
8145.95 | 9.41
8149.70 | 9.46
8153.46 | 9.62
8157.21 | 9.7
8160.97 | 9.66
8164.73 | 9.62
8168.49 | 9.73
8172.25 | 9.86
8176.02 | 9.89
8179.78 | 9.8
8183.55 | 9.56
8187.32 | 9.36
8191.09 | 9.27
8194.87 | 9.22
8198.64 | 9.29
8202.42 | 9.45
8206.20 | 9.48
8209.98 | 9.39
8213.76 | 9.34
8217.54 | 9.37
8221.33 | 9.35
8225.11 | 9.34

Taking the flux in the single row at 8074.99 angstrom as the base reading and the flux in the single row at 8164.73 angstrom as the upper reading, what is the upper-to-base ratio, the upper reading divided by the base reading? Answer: 1.01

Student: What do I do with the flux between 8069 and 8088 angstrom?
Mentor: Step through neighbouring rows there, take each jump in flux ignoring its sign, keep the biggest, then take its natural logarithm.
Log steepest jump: -1.83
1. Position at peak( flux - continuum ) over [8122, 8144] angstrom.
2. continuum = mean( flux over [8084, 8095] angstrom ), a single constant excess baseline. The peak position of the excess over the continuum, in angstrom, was 8130.96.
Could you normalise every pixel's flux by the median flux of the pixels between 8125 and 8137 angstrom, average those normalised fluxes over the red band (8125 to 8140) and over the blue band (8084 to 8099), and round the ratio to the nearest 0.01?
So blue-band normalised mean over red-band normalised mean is 0.97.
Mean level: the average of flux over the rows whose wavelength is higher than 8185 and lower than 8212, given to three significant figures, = 9.35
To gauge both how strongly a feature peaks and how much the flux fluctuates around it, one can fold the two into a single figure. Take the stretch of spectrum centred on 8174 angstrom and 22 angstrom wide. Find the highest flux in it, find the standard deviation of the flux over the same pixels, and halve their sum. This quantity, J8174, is 5.01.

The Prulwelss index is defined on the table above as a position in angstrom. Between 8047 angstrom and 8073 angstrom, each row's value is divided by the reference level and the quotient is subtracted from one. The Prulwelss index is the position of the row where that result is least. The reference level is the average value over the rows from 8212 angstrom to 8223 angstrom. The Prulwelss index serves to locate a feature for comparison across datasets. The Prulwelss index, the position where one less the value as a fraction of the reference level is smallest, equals 8060.13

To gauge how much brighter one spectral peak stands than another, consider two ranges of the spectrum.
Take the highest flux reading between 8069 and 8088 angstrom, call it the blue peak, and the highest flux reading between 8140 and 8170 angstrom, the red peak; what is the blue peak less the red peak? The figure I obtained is -0.12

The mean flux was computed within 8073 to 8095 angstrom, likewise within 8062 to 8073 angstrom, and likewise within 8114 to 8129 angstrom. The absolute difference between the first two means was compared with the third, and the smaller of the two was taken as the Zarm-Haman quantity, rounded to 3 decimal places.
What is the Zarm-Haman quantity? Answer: 0.048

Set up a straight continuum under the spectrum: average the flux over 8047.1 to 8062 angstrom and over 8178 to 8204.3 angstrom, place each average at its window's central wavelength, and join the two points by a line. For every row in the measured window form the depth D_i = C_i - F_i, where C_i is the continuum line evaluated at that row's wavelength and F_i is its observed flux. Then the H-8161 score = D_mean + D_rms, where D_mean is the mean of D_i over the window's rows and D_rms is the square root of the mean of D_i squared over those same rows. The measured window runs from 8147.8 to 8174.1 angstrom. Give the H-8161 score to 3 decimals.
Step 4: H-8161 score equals 0.039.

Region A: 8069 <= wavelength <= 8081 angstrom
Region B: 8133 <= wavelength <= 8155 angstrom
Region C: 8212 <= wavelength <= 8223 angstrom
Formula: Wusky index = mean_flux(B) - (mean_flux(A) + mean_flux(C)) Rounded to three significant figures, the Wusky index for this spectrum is -9.31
